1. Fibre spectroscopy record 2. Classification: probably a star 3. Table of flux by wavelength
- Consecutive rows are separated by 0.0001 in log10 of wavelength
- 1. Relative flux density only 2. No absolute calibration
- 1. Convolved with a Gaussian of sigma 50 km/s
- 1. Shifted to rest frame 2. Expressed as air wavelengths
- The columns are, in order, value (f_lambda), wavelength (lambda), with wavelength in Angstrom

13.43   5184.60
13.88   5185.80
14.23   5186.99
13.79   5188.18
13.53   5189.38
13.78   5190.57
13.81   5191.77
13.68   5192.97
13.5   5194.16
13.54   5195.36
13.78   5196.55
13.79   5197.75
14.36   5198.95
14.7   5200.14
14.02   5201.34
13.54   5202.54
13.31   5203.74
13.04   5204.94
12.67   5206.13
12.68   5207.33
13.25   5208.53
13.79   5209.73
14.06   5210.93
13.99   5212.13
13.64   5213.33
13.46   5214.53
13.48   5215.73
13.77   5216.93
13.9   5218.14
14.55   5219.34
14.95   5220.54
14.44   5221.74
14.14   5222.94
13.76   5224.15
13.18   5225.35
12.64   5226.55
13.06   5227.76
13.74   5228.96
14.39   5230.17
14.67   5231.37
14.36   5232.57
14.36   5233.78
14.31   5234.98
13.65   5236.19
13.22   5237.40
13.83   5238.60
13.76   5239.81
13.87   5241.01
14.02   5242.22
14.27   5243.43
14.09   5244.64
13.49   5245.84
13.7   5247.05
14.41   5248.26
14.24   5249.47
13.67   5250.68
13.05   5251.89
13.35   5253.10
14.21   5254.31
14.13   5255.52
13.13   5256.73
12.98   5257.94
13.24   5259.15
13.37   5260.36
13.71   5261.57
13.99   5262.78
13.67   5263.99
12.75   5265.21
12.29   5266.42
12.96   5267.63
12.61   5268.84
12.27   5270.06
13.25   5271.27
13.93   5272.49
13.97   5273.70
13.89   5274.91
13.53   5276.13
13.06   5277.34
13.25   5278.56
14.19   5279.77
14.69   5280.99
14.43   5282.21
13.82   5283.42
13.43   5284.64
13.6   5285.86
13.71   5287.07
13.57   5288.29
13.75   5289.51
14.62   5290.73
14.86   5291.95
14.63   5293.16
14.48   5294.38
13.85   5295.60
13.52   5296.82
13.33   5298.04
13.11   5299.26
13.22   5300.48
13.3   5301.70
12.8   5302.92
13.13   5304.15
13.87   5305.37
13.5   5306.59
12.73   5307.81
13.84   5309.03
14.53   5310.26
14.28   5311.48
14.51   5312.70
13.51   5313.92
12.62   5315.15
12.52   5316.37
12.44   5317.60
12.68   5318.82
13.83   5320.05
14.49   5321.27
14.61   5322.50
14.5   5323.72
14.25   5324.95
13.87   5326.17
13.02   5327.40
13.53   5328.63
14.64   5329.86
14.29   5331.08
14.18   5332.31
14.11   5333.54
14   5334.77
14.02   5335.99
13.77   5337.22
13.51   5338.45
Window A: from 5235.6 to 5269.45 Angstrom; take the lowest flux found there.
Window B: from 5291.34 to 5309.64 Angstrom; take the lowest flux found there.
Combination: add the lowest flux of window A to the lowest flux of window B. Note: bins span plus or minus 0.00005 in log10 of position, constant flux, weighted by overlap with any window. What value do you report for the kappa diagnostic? 25.0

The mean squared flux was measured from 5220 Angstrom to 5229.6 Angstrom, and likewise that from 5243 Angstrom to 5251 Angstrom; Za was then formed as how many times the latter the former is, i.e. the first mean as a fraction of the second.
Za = 0.97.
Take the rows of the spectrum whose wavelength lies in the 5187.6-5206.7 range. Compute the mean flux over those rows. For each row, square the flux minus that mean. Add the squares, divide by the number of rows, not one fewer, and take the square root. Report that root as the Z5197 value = 0.46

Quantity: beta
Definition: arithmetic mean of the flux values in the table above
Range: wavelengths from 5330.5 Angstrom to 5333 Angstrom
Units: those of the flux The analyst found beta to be 14.2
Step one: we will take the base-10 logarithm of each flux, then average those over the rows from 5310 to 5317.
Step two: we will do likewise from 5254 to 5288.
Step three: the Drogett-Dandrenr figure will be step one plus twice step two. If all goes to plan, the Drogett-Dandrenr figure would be 3.39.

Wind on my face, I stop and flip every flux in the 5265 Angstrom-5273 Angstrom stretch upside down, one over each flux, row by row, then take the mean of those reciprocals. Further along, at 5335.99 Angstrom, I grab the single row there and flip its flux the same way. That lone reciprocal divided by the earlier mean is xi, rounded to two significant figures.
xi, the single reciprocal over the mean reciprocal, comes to 0.92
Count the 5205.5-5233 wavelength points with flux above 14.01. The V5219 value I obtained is 8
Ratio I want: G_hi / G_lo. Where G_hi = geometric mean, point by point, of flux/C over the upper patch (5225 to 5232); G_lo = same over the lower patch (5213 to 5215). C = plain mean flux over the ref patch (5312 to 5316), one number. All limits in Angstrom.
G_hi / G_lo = 1.003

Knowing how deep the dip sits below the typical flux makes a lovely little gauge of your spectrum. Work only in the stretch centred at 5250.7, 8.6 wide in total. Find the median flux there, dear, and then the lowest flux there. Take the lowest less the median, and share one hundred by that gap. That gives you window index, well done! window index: -154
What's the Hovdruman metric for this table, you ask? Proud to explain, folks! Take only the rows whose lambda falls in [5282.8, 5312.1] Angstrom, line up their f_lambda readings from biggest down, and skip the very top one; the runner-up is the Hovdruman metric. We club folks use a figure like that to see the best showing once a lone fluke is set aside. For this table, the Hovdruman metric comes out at 14.63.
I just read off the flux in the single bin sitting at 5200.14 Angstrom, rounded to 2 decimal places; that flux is 14.70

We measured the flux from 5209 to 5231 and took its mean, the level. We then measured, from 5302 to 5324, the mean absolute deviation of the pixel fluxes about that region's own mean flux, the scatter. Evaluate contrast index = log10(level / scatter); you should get 1.30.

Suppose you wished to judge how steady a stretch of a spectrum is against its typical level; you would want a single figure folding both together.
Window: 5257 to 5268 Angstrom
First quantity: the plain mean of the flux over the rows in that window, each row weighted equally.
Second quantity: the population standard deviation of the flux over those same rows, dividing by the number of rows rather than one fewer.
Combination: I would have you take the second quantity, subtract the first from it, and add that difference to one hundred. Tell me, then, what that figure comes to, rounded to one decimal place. 87.3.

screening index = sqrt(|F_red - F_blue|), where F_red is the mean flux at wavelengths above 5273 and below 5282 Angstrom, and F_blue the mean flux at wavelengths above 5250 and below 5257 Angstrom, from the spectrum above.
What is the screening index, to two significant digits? 0.46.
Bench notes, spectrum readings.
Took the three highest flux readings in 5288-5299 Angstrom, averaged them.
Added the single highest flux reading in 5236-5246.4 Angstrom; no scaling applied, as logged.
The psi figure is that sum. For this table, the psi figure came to 29.0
